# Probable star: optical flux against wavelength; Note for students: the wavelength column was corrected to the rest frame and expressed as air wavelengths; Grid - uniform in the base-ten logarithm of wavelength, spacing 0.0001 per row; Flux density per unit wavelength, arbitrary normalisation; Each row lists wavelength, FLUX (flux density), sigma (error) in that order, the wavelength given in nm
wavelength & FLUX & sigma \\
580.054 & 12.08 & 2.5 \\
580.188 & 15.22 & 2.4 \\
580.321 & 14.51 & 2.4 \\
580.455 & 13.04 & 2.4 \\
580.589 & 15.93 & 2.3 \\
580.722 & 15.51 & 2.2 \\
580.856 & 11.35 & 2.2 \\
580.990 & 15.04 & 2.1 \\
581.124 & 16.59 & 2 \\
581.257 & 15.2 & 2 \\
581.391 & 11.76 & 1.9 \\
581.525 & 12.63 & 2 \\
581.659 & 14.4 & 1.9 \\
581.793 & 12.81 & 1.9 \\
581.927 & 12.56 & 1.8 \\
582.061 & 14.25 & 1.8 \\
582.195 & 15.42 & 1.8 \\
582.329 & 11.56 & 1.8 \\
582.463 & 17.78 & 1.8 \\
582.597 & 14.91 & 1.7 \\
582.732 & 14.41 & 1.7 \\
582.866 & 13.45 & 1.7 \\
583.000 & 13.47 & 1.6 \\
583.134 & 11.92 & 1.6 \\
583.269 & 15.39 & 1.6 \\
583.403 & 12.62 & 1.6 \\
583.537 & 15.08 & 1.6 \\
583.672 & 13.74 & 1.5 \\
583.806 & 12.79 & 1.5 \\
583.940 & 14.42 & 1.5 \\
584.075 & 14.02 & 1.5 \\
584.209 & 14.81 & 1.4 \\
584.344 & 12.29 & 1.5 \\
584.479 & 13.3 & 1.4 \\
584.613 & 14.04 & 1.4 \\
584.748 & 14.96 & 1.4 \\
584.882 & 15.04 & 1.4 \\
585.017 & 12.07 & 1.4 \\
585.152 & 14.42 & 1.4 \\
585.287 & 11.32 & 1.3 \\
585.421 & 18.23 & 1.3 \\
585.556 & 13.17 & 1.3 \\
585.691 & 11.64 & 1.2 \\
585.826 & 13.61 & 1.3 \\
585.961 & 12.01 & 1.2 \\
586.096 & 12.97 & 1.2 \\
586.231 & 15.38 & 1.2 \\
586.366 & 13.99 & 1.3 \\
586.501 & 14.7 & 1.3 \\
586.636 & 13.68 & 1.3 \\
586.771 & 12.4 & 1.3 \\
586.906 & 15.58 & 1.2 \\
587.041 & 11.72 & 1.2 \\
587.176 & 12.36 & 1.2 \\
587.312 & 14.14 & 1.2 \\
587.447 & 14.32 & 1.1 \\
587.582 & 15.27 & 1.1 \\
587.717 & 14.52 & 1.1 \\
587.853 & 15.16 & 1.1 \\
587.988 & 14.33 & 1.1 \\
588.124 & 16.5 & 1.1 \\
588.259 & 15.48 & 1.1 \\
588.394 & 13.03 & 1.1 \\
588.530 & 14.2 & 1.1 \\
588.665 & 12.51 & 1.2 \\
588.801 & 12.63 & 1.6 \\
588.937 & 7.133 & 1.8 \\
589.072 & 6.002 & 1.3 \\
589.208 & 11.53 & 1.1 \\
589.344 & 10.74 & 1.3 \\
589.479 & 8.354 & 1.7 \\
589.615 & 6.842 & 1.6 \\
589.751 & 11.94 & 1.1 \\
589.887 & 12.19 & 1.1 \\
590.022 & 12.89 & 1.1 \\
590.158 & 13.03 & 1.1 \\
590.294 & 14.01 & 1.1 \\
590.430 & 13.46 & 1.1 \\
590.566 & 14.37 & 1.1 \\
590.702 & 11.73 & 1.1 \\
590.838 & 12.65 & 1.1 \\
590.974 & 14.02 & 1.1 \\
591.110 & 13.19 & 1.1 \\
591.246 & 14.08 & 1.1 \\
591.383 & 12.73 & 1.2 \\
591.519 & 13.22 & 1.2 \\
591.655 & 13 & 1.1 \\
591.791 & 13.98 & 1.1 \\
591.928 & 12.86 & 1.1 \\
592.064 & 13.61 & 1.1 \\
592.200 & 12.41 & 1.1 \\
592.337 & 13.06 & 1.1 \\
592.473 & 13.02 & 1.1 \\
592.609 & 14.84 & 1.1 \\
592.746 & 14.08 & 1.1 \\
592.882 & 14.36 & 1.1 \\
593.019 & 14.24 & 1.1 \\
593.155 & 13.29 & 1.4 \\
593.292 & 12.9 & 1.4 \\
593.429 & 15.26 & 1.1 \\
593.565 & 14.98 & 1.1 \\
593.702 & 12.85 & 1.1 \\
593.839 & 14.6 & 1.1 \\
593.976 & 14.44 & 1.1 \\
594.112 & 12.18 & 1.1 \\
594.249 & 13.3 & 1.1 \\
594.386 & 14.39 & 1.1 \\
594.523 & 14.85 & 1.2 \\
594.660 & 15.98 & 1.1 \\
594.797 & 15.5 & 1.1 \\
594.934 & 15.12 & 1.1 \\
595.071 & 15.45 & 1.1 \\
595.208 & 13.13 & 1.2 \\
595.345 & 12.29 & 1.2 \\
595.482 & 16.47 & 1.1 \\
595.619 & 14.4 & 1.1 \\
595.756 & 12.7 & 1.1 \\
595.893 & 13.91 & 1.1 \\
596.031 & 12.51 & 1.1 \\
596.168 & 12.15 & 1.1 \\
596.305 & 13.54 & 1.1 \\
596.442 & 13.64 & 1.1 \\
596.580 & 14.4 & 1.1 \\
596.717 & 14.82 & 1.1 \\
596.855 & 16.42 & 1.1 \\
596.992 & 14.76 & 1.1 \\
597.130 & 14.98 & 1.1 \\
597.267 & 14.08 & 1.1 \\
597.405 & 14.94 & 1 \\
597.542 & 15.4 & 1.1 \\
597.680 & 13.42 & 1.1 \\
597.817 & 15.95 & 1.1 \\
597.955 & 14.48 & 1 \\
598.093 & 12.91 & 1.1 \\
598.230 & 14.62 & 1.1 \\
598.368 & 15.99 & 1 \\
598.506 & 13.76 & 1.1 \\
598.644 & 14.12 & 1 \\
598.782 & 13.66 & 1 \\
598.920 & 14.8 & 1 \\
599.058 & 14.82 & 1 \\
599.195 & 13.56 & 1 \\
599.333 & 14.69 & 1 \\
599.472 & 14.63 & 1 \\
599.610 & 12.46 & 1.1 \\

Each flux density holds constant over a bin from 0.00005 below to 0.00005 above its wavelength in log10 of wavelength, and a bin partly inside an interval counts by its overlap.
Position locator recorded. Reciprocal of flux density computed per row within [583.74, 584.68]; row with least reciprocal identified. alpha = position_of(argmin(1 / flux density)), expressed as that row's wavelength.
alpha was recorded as 584.209 nm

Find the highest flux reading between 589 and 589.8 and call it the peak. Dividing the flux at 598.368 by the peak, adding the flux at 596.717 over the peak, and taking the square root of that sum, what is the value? 1.61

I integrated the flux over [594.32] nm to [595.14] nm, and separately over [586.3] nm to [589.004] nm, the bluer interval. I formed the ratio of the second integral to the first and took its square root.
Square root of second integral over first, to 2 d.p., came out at 1.72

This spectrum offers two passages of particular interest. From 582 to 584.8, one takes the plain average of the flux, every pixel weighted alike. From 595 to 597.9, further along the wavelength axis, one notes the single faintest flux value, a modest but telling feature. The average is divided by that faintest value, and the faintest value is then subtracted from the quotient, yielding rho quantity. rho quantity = -11.0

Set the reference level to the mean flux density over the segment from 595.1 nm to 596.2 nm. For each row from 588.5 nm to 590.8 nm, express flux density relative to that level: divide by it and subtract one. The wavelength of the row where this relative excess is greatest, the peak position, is 590.566 nm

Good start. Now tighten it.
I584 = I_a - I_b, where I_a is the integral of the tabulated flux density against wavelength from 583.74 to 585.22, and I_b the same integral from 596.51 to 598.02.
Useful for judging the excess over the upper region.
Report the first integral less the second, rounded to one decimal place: -2.0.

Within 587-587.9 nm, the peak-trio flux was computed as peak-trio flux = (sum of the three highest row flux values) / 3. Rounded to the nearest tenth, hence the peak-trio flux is 15.0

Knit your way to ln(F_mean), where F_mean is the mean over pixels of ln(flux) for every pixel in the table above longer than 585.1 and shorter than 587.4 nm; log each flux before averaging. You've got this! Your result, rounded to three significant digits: 0.957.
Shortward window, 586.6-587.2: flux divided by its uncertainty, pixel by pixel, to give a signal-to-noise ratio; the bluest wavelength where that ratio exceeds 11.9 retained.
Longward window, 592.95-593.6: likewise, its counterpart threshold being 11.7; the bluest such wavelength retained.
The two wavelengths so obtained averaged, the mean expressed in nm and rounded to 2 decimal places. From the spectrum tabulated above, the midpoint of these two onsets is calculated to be 589.96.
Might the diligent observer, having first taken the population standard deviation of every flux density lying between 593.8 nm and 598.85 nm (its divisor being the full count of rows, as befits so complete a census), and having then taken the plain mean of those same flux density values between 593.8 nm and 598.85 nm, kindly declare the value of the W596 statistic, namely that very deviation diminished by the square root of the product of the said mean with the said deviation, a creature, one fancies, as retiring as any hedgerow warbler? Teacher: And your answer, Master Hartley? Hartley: -2.92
